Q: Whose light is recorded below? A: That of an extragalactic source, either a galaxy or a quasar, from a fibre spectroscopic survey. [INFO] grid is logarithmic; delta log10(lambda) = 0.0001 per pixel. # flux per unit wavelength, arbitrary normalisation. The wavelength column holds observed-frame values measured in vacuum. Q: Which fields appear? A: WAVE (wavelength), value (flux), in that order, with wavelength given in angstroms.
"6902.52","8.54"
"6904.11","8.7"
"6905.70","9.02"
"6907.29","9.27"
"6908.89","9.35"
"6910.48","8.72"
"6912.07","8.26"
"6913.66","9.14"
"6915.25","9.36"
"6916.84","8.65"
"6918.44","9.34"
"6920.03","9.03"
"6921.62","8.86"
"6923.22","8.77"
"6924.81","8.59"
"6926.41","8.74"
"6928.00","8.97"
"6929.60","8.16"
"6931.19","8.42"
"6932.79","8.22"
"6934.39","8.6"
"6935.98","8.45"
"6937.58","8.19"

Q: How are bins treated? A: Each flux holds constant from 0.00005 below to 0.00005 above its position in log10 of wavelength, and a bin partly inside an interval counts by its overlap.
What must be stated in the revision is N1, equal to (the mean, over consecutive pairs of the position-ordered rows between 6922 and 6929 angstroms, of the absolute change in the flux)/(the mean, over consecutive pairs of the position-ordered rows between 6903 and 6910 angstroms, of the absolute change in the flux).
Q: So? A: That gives 0.9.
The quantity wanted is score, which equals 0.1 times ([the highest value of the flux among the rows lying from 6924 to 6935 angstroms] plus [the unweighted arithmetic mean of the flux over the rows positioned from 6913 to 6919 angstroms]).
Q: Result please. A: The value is 1.81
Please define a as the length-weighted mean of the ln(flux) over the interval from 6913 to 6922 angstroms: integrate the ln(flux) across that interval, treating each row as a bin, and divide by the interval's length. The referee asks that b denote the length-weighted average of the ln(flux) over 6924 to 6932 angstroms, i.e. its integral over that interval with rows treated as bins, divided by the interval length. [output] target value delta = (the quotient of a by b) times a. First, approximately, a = 2.21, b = 2.15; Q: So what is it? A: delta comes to 2.26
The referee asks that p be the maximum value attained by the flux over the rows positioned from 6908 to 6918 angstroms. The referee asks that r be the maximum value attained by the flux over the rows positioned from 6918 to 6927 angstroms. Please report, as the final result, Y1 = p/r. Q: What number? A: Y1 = 1.00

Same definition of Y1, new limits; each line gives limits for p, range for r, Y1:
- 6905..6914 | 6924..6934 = 1.04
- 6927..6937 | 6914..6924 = 0.96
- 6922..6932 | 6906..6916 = 0.96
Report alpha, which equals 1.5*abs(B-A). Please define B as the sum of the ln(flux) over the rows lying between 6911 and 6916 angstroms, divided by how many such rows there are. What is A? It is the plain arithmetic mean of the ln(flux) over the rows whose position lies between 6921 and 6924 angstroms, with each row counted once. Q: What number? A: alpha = 0.02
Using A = 2.18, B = 2.19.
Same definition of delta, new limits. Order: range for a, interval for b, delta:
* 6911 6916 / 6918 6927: 2.19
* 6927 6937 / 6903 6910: 2.08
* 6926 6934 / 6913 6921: 2.07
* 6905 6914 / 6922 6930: 2.22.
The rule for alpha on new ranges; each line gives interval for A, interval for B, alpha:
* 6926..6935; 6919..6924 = 0.06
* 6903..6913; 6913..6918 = 0.03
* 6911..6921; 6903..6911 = 0.01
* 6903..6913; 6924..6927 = 0.04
